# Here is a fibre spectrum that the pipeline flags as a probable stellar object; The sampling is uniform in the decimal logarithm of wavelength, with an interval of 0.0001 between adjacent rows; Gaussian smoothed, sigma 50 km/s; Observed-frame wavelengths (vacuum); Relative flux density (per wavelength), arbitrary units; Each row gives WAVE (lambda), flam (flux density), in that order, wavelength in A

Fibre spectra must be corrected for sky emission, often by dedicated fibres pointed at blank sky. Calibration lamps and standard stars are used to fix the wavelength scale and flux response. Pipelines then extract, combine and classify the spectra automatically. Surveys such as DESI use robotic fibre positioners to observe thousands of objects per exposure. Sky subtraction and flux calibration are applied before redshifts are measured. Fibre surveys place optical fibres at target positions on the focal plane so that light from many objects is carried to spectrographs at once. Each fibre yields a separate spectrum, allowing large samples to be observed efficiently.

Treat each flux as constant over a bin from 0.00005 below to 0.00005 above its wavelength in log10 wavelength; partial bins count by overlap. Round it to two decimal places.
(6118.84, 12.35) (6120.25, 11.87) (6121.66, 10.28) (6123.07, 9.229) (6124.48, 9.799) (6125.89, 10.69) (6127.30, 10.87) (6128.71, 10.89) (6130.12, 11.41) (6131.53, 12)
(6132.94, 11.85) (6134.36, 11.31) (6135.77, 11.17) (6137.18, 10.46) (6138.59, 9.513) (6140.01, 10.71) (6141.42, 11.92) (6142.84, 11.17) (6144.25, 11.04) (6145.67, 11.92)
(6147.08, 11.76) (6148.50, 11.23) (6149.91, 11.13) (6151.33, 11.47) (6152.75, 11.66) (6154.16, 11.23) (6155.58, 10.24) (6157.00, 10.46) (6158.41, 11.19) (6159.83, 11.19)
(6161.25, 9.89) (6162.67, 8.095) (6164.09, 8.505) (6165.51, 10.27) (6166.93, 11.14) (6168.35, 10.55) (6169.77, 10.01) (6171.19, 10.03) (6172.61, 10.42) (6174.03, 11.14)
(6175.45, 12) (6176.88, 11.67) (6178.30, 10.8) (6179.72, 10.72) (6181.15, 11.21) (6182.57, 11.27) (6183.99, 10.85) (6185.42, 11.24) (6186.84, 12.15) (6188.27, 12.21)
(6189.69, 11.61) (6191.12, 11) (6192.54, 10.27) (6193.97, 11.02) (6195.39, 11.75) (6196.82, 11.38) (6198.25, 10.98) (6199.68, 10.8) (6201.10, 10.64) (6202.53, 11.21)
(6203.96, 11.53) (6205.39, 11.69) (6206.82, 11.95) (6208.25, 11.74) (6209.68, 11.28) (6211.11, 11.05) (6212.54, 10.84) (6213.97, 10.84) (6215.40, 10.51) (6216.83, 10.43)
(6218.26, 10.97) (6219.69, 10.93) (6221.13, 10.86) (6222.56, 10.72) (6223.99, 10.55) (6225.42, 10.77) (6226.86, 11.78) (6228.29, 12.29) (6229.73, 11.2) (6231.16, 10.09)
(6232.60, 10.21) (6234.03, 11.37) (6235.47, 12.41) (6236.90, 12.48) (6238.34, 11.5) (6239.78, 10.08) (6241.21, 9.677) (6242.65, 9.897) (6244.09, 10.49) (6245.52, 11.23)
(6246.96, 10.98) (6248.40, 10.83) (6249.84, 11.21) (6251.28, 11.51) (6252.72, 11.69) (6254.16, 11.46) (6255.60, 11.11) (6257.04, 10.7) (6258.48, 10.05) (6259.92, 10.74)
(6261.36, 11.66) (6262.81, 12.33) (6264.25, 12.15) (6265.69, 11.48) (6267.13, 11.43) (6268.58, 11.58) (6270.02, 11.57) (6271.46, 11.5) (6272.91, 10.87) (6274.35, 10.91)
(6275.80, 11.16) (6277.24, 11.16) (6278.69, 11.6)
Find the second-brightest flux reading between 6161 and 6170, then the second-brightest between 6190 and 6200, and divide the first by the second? 0.93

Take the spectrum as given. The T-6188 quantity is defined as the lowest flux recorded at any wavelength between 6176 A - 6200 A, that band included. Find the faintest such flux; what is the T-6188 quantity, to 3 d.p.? 10.270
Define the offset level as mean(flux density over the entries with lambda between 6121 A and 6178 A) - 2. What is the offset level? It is 8.8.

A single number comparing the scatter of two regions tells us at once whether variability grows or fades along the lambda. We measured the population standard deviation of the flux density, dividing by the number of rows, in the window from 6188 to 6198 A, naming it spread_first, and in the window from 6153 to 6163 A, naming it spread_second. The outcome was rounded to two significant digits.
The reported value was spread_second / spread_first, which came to 1.8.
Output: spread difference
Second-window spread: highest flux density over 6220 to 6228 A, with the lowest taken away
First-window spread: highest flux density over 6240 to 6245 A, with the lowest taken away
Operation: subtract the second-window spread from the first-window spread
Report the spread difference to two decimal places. -0.42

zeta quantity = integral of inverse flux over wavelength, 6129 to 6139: 0.90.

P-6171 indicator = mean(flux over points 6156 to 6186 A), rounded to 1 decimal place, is 10.6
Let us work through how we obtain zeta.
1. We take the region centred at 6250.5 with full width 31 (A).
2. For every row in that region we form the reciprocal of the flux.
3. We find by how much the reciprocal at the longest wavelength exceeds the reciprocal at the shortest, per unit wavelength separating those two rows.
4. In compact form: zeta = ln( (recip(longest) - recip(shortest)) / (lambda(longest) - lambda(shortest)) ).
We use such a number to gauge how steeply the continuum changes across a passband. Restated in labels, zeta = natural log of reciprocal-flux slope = -8.4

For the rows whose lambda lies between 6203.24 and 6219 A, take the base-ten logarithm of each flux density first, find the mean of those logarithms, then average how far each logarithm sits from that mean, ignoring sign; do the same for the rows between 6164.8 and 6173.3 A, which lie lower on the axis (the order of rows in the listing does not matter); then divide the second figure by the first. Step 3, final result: 0.75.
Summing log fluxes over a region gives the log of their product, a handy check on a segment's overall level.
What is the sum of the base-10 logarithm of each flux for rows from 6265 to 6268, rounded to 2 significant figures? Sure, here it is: 2.1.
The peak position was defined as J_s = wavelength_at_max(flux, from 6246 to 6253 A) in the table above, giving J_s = 6252.72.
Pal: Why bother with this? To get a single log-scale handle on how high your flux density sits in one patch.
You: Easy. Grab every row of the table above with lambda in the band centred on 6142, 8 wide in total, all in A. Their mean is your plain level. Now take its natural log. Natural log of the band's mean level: 2.40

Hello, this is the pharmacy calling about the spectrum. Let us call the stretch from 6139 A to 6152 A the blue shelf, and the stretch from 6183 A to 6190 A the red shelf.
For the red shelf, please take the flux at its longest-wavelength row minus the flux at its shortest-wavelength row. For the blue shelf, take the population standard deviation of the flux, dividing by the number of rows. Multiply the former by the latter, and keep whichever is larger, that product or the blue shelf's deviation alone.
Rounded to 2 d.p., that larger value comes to 0.40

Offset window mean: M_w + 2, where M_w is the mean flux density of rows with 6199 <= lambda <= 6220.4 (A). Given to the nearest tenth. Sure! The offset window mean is 13.1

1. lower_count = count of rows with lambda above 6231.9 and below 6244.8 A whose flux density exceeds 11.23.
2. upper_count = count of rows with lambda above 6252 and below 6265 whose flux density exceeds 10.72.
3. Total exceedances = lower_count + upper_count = 11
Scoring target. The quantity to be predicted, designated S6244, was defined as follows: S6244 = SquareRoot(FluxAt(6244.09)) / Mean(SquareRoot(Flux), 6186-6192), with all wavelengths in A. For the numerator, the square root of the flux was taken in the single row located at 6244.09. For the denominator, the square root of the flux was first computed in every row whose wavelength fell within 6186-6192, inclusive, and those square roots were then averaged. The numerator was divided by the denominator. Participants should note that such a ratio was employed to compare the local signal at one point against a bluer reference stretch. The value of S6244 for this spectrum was 0.95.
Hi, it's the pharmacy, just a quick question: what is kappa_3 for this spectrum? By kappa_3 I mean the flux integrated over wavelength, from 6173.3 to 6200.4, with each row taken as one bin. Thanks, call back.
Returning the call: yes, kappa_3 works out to 305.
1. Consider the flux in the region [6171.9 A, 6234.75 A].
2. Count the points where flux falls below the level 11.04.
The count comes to 22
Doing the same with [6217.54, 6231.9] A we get 7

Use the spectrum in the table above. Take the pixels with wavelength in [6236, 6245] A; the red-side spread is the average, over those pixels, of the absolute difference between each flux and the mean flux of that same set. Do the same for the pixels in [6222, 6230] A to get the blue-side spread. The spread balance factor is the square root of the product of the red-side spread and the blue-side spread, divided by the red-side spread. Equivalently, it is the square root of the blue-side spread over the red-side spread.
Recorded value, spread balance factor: 0.79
